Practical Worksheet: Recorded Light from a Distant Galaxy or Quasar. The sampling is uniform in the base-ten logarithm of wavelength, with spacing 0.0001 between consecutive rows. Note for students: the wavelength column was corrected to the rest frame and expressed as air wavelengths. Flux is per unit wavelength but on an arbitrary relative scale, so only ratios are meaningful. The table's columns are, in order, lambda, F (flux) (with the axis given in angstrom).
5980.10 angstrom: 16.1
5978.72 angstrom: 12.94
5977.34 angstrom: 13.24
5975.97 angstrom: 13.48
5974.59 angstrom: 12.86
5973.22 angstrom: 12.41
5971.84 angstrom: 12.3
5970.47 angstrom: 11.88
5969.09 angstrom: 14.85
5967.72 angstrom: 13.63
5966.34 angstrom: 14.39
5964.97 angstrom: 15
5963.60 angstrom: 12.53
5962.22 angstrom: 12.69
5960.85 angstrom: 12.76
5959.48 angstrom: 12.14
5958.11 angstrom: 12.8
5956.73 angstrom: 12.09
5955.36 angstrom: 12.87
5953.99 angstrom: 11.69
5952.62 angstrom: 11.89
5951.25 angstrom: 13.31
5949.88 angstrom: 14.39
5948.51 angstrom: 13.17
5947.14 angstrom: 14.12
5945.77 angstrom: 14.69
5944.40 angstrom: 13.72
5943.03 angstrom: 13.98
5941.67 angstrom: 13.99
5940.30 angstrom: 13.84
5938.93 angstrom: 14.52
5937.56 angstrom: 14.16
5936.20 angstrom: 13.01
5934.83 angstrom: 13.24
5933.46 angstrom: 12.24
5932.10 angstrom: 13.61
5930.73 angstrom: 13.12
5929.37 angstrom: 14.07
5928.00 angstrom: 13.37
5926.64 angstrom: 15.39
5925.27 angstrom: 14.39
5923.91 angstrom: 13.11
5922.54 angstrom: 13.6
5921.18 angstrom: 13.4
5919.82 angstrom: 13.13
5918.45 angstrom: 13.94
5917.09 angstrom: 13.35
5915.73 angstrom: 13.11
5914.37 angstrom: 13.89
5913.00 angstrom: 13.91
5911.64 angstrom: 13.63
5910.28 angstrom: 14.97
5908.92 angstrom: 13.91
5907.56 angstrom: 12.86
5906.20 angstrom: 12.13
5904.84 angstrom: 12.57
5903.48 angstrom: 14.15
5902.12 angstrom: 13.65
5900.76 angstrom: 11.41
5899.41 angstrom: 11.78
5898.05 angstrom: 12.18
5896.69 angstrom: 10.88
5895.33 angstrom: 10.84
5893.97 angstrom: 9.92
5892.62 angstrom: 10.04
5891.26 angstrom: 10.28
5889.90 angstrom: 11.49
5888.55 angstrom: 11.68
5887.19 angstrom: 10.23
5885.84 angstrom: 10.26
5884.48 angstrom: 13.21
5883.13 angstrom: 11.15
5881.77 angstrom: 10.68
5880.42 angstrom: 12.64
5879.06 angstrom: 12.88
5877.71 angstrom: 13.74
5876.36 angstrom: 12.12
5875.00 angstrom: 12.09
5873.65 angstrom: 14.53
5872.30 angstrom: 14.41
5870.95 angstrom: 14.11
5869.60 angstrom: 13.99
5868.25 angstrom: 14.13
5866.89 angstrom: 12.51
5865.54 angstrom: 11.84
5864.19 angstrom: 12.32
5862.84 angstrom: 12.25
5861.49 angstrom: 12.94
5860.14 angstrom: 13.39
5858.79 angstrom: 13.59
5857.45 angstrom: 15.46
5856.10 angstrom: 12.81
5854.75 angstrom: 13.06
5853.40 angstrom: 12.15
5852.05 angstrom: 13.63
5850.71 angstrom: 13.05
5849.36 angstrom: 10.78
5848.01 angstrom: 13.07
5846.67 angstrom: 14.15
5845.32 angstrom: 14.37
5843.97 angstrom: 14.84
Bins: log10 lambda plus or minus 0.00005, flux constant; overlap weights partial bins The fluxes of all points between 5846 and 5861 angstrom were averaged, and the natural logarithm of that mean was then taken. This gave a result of 2.58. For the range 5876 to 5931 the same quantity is 2.53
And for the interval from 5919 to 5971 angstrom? 2.60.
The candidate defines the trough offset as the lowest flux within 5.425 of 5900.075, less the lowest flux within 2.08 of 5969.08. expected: -1.0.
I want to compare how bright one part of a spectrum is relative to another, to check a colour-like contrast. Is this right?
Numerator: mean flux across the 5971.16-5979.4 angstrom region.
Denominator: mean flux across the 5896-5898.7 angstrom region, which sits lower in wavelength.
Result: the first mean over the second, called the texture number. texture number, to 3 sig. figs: 1.12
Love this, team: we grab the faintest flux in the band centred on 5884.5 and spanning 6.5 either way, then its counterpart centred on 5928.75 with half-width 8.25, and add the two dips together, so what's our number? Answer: 22.5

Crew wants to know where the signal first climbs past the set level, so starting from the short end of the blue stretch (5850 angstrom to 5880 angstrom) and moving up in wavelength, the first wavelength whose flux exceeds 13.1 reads 5852.05 angstrom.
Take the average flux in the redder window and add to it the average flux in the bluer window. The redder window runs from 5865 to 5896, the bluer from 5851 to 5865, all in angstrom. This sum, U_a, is 25.3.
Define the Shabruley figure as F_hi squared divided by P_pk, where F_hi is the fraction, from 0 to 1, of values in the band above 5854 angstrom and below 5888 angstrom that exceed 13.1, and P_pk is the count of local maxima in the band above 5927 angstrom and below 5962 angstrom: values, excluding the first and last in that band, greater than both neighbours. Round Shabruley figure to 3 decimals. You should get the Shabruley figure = 0.018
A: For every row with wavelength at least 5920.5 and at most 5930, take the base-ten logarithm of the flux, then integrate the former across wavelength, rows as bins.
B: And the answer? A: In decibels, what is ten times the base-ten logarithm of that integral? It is 10.4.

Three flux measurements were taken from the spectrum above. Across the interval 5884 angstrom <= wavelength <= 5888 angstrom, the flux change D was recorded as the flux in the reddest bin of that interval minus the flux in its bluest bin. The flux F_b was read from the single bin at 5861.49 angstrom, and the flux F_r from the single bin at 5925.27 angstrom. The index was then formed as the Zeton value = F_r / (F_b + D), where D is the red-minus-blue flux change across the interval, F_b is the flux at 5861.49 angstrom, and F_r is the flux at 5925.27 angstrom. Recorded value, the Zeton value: 1.44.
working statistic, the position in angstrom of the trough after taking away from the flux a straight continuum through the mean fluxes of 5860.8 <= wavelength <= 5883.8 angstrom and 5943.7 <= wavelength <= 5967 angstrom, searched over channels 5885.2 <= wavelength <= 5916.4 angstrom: 5893.97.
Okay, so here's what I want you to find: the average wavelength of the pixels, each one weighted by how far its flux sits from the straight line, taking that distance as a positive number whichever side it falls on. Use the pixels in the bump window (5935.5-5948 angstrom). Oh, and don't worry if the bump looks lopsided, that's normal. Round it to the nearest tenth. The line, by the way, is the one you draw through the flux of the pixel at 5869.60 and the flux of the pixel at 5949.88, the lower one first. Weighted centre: 5940.7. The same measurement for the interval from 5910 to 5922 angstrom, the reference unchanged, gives 5916.3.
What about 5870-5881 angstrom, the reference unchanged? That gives 5876.7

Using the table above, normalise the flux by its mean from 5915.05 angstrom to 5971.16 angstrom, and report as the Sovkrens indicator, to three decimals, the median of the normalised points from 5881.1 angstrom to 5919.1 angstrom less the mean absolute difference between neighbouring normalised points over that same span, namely 0.842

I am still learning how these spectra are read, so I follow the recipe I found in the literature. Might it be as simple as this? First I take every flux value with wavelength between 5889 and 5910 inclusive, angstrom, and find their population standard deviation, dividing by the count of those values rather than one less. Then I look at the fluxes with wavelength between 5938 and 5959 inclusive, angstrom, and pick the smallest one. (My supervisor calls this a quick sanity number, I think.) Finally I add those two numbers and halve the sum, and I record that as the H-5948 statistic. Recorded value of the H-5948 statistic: 6.5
